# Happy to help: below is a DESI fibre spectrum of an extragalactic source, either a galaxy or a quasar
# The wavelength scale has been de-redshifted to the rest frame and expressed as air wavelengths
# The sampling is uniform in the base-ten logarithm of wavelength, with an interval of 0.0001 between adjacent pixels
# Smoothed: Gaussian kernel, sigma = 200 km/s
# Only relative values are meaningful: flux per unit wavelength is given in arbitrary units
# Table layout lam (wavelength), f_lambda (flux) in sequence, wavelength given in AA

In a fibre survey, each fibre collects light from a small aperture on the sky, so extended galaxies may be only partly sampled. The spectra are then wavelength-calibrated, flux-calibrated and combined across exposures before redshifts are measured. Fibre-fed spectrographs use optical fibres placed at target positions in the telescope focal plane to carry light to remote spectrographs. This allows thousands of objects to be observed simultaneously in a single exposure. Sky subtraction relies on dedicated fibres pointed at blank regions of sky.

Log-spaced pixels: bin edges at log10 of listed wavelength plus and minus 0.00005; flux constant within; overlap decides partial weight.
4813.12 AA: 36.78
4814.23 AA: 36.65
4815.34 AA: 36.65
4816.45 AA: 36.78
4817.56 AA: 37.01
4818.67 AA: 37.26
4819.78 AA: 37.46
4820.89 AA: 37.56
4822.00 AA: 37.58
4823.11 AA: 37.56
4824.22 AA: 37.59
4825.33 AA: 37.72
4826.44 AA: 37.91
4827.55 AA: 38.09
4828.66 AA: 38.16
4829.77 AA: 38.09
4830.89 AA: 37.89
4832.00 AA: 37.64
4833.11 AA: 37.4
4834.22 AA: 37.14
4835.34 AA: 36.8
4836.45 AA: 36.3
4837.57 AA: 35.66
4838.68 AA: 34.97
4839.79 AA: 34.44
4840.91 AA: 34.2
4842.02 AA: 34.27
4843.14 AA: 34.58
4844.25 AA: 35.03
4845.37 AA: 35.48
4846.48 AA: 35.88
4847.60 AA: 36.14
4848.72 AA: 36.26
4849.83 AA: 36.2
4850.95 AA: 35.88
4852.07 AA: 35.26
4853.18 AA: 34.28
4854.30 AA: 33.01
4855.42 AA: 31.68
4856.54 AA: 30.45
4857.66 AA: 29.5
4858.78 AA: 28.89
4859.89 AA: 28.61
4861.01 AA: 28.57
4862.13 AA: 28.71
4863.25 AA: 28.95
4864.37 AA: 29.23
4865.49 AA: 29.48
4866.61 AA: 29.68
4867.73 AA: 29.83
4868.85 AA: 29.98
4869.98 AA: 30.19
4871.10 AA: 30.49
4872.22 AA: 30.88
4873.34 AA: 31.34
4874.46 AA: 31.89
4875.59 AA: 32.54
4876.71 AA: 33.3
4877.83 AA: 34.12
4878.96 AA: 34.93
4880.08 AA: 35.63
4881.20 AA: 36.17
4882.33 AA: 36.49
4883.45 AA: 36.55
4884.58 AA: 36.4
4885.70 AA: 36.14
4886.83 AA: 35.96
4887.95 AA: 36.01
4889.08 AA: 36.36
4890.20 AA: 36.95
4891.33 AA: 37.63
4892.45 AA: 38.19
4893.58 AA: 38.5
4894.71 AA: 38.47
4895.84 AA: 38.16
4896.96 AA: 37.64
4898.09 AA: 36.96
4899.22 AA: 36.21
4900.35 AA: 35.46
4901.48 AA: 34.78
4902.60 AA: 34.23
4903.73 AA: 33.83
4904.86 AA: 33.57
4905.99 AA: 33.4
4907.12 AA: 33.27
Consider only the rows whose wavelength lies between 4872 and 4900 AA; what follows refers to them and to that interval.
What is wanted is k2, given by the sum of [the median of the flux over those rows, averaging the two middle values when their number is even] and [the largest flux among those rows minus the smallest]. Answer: 43.8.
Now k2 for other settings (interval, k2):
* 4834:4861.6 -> 43.5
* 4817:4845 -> 41.4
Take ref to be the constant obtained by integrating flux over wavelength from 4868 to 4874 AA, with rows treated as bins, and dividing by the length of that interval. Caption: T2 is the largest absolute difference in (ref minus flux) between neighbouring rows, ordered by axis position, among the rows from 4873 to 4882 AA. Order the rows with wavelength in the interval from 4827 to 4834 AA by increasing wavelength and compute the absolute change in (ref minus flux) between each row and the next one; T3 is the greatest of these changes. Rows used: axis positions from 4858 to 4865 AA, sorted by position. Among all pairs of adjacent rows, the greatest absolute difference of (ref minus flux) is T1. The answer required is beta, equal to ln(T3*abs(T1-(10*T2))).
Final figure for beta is 0.7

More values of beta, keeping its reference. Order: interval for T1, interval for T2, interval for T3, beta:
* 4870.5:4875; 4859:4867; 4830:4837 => 0.1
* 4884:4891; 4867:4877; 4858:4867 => 0.7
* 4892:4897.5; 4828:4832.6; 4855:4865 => 0.9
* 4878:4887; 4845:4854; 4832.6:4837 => 1.5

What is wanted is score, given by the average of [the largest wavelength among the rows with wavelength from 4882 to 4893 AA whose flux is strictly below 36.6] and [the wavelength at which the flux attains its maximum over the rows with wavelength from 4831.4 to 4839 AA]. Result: 4860.5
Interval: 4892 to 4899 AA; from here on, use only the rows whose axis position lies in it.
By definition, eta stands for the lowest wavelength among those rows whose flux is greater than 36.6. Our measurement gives 4892.45 AA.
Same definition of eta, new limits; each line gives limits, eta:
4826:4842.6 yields 4826.44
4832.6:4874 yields 4833.11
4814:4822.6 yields 4814.23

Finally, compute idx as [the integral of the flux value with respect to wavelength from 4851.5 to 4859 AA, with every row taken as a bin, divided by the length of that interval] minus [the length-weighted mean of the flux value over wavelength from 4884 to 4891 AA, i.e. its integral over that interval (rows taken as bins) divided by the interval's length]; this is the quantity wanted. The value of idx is -4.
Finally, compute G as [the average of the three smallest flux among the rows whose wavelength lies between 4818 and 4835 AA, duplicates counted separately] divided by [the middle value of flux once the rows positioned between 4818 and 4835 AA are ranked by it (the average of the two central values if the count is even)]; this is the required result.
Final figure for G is 0.991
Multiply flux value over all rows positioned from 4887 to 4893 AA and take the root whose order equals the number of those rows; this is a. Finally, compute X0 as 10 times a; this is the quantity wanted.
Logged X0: 370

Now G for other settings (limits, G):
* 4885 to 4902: 0.958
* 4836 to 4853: 0.967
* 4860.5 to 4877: 0.959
